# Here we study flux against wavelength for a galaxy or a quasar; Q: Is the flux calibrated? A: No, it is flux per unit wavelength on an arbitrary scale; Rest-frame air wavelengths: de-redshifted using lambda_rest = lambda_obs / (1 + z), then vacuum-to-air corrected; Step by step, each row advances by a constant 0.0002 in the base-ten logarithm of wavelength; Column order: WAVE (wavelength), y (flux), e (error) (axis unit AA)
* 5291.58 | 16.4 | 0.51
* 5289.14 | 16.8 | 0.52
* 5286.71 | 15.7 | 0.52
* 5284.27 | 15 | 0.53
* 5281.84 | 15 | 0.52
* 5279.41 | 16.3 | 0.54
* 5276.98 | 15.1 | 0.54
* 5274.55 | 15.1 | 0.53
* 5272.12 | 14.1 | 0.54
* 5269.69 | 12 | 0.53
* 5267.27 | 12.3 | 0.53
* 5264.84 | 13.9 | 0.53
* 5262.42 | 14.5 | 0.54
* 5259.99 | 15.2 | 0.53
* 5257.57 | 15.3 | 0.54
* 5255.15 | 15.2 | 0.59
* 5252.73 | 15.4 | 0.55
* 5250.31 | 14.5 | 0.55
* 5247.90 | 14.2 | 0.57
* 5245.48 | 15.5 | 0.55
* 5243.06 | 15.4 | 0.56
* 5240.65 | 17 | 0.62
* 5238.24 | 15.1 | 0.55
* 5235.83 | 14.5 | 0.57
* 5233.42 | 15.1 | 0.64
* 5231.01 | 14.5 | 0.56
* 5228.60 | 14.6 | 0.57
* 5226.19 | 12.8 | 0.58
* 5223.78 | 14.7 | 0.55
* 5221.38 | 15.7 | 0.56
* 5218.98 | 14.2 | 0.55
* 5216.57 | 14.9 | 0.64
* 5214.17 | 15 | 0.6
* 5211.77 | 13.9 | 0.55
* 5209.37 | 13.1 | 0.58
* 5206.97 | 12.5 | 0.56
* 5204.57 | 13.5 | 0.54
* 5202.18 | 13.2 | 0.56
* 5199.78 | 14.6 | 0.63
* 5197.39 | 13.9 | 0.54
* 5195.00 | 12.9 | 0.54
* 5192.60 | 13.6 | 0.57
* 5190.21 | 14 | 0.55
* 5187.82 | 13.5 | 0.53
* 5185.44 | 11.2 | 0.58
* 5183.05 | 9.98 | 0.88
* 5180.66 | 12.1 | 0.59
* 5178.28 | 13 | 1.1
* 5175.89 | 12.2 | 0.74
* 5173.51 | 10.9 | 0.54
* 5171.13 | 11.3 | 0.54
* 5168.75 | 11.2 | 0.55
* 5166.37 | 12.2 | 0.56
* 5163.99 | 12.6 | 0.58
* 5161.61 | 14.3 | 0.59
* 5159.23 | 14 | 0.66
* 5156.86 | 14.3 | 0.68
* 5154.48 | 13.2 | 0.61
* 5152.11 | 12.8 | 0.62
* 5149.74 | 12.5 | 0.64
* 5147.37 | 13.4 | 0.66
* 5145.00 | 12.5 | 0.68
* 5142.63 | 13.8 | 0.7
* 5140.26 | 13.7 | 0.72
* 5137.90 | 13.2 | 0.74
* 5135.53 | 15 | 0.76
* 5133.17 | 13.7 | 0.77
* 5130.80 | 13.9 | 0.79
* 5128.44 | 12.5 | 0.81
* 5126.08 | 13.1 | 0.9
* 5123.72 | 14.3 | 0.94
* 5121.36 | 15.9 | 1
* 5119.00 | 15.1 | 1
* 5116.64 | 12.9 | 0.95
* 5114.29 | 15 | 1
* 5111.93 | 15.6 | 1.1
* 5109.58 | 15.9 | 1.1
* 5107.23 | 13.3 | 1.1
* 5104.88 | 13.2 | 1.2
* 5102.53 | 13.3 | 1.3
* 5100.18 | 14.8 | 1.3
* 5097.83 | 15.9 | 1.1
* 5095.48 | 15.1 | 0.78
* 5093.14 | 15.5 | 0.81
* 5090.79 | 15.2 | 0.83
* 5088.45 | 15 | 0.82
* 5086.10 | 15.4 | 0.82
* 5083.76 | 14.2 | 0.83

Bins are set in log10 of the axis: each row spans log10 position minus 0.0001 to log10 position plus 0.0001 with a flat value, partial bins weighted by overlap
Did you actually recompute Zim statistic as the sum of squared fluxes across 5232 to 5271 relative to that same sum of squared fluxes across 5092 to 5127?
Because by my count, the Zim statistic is 1.1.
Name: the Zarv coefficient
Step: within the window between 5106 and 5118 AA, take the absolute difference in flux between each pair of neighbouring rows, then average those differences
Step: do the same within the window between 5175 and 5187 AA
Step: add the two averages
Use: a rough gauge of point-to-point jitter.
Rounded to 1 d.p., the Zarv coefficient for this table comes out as 2.7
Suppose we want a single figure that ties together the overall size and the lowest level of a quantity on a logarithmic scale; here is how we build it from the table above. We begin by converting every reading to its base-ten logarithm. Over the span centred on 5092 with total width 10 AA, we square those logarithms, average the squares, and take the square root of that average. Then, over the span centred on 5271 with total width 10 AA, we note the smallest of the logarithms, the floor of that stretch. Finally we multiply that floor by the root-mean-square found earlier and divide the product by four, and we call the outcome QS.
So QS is 0.319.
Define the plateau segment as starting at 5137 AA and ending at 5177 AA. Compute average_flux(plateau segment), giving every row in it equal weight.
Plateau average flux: 12.8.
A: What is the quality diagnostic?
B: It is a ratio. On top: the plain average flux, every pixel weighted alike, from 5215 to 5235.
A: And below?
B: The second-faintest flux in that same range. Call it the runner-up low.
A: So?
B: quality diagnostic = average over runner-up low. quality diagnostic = 1.026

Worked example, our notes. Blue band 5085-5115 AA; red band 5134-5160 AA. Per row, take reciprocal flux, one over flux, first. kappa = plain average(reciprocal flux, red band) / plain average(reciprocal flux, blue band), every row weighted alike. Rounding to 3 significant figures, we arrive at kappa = 1.10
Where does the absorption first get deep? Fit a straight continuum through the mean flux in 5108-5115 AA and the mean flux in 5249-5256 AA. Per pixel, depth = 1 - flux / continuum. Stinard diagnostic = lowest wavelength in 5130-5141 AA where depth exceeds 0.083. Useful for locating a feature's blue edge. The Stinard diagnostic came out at 5130.80 AA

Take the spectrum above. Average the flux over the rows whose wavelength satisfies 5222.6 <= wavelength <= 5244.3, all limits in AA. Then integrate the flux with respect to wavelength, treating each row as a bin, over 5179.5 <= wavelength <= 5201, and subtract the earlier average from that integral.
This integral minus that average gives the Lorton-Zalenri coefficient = 262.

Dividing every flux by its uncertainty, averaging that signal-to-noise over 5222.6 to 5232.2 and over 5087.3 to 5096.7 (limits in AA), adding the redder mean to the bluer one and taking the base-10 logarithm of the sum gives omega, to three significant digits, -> 1.64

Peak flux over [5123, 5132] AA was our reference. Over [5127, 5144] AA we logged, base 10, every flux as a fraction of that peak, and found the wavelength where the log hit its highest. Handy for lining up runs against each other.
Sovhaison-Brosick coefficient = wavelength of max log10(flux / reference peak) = 5135.53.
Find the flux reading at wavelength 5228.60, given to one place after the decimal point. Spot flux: 14.6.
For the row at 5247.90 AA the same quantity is 14.2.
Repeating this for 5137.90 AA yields 13.2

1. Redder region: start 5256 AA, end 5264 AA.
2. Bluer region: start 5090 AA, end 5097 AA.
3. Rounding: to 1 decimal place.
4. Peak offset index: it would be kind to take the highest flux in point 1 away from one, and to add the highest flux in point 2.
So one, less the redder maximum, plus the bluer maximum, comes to 1.2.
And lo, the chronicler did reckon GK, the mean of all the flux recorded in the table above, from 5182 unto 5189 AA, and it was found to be 11.6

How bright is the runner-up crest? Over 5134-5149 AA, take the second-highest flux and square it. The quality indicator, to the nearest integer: 190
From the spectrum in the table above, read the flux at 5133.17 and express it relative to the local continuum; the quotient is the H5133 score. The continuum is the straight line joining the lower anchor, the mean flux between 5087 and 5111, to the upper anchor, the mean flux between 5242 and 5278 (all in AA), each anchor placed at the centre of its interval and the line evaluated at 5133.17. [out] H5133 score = 0.93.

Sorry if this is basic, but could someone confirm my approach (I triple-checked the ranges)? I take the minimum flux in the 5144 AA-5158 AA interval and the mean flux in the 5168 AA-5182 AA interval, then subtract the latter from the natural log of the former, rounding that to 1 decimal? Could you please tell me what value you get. -9.3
